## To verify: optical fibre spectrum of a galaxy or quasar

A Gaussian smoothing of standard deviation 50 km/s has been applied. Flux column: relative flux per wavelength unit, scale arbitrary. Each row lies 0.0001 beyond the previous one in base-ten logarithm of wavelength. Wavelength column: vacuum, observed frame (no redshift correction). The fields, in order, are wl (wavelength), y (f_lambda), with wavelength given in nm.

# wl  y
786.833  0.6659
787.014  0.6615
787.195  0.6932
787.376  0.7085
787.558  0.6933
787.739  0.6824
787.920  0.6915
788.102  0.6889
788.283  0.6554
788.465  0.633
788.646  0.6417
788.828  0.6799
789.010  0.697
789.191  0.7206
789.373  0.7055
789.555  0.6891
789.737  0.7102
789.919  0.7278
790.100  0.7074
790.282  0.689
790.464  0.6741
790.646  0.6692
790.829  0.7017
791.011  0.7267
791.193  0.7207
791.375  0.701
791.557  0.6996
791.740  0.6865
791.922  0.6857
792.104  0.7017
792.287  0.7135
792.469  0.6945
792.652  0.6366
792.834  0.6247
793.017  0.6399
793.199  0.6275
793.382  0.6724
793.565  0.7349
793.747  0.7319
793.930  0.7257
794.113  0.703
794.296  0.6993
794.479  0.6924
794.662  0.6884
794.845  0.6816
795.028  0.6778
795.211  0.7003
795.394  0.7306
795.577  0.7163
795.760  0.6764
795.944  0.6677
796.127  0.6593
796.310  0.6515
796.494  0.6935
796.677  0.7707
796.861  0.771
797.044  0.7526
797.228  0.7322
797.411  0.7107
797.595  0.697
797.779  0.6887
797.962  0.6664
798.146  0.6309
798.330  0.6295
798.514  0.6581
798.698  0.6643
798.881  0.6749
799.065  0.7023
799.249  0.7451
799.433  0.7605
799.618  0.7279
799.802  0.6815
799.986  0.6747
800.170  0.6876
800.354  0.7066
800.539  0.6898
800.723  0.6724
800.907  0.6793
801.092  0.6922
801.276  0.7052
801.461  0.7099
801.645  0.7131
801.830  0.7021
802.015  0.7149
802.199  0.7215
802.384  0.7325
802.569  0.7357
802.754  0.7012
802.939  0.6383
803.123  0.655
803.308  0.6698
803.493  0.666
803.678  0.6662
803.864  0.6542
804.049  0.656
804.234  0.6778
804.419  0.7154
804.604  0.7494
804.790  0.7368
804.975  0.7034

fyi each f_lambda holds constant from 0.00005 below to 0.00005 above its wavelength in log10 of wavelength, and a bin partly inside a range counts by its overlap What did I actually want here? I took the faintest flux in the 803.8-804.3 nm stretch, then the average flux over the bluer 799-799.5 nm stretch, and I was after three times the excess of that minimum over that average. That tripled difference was -0.25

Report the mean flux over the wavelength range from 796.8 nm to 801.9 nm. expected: 0.697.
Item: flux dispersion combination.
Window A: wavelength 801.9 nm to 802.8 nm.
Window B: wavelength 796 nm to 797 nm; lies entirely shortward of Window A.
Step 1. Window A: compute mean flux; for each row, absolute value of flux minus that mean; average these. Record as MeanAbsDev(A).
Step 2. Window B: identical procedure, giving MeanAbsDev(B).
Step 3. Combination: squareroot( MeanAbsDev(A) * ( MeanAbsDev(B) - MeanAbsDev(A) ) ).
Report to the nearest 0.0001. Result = 0.0202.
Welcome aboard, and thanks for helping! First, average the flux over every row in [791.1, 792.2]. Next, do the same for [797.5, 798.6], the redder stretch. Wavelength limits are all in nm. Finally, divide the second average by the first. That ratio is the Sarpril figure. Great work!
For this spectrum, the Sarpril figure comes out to 0.95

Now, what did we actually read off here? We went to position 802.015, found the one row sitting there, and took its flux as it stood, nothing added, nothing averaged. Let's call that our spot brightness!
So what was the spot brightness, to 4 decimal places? 0.7149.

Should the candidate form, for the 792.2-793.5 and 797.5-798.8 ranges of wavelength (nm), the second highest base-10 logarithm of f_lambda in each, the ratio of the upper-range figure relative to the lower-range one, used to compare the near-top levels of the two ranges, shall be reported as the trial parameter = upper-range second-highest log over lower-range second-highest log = 1.02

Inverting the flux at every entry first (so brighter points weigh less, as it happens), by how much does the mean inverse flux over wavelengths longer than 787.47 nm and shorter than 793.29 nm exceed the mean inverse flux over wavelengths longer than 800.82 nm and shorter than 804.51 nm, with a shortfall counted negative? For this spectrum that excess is 0.01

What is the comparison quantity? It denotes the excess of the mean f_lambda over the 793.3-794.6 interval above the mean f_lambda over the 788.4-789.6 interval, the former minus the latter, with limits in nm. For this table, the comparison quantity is 0.03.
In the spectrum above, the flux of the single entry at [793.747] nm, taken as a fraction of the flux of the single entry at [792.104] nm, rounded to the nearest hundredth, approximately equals 1.04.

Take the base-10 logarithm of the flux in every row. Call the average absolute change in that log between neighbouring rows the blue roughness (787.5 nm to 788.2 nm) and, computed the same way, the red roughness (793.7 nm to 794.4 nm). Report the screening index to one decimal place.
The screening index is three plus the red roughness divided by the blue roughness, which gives 4.4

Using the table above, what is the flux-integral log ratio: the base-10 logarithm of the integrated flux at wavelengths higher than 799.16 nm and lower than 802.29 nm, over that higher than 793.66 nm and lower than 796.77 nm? 0.007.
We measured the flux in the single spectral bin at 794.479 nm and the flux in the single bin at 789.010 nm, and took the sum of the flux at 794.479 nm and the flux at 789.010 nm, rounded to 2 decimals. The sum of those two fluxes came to 1.39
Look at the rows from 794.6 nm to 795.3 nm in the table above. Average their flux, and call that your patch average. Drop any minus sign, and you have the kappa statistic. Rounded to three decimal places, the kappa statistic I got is 0.687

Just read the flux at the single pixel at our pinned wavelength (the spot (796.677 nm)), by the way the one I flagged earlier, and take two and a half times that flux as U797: 1.93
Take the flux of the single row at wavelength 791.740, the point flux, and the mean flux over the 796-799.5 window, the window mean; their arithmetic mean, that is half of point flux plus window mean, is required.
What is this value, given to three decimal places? 0.692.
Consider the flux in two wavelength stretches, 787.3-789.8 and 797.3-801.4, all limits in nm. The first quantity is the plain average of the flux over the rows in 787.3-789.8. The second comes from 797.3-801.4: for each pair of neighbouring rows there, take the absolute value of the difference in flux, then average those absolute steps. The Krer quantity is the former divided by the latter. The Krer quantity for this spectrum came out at 36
